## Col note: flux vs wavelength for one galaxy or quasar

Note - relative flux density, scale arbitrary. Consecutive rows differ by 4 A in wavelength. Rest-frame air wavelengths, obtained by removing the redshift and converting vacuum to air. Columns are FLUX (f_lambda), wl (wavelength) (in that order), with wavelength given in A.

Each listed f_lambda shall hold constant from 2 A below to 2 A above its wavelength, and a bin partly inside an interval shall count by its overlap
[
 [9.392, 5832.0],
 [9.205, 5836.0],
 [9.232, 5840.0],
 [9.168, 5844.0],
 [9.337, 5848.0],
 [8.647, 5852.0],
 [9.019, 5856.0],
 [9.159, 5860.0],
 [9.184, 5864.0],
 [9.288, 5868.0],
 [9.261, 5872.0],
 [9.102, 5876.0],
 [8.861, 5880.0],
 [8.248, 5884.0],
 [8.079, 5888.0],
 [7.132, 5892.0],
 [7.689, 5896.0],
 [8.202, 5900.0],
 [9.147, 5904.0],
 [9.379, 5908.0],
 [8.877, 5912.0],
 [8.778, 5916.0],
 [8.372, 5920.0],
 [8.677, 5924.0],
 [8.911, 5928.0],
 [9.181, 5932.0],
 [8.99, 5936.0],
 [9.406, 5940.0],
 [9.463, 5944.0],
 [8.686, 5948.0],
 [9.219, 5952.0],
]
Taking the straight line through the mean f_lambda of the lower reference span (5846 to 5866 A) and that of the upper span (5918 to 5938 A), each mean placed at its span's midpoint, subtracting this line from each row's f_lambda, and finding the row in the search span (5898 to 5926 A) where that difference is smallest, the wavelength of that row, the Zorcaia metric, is 5900.0 A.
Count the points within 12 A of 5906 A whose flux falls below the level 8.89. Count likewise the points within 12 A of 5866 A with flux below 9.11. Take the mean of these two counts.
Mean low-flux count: 3.0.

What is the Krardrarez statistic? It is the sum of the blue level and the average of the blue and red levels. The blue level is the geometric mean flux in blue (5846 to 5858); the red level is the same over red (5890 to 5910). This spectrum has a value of 17.6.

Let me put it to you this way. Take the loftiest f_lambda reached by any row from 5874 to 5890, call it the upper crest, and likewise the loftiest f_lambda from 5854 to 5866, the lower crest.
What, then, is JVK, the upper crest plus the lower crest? 18.3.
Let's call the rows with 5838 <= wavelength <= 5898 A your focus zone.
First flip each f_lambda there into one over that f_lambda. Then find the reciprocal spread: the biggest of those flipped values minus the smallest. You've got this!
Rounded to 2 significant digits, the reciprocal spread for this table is 0.033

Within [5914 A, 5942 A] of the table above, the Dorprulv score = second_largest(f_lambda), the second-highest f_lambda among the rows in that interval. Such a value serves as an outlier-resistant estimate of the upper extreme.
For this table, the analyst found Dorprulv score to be 9.181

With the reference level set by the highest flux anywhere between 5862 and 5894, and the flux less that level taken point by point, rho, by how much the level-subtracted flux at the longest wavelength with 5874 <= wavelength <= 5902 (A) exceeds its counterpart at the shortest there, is -0.9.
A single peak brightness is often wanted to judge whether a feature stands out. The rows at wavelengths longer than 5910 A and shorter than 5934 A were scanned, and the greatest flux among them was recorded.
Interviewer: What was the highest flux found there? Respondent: 9.181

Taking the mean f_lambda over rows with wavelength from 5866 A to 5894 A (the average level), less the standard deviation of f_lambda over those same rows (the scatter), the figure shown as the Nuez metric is 7.8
